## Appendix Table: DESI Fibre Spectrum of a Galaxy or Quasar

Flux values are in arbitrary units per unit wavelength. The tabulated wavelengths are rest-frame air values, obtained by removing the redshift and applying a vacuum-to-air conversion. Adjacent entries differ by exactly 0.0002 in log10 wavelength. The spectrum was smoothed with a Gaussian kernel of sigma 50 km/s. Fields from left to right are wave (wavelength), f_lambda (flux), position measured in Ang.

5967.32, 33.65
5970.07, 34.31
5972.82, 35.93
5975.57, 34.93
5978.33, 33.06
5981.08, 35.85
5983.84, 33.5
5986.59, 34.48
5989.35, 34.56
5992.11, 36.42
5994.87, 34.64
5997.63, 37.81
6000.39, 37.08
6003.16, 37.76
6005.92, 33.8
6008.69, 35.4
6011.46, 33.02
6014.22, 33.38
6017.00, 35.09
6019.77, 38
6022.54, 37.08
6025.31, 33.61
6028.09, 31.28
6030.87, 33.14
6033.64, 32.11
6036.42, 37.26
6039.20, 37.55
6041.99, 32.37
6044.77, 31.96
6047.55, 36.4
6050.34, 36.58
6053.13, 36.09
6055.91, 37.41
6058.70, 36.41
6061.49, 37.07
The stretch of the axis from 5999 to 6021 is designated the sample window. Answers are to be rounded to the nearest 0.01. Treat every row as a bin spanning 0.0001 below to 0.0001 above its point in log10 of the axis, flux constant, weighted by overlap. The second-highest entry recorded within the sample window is 37.76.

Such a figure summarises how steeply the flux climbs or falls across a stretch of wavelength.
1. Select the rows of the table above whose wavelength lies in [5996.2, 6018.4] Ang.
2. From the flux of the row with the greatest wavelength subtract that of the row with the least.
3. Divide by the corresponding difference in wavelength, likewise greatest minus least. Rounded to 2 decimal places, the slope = -0.14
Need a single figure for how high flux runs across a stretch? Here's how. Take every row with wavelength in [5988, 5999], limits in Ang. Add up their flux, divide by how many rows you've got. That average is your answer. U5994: 35.9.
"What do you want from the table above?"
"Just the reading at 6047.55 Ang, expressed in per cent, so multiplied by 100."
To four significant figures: 3640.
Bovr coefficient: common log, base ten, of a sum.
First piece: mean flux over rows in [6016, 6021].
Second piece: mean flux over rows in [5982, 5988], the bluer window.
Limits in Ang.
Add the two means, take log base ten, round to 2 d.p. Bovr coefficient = 1.85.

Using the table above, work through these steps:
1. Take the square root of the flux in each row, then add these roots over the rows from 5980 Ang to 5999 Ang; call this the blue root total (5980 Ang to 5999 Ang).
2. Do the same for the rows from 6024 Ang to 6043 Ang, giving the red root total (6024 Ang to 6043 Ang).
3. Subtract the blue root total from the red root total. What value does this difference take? -0.86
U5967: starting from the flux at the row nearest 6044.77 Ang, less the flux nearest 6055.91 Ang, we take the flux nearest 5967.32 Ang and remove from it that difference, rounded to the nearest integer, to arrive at 39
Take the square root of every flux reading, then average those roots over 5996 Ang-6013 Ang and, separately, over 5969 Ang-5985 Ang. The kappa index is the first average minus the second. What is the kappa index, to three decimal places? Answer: 0.101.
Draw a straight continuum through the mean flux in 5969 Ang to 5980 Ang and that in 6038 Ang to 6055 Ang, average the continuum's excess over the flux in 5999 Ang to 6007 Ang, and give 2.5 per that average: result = -2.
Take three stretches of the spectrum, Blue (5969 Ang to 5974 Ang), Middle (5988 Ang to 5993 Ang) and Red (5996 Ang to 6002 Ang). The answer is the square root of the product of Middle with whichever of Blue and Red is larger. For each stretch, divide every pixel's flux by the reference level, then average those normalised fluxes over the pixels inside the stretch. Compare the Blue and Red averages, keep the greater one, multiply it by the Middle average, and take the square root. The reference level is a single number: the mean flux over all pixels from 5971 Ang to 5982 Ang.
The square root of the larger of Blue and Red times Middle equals 1.04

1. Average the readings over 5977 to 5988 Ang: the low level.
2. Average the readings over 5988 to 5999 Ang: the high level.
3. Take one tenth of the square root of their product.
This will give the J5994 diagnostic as 3.50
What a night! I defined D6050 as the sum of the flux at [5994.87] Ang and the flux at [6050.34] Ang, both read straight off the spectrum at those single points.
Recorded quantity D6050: 71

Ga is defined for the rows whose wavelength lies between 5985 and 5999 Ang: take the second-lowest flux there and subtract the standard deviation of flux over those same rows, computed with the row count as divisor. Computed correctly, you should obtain 33.2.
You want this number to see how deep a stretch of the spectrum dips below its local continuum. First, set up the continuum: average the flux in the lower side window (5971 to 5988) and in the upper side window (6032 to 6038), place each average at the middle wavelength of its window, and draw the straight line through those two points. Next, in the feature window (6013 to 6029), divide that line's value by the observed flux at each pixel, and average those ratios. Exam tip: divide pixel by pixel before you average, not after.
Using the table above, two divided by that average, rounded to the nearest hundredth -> 2.00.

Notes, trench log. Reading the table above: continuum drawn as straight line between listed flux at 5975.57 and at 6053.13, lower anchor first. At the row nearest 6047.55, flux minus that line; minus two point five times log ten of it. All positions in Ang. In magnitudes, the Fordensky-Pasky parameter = 1.0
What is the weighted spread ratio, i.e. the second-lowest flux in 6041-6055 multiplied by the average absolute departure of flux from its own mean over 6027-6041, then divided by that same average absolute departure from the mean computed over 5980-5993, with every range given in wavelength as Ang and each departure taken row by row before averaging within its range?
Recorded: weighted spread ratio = 87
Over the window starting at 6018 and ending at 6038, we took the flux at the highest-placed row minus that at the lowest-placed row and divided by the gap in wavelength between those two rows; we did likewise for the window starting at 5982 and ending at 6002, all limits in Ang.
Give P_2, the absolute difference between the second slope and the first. 0.26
